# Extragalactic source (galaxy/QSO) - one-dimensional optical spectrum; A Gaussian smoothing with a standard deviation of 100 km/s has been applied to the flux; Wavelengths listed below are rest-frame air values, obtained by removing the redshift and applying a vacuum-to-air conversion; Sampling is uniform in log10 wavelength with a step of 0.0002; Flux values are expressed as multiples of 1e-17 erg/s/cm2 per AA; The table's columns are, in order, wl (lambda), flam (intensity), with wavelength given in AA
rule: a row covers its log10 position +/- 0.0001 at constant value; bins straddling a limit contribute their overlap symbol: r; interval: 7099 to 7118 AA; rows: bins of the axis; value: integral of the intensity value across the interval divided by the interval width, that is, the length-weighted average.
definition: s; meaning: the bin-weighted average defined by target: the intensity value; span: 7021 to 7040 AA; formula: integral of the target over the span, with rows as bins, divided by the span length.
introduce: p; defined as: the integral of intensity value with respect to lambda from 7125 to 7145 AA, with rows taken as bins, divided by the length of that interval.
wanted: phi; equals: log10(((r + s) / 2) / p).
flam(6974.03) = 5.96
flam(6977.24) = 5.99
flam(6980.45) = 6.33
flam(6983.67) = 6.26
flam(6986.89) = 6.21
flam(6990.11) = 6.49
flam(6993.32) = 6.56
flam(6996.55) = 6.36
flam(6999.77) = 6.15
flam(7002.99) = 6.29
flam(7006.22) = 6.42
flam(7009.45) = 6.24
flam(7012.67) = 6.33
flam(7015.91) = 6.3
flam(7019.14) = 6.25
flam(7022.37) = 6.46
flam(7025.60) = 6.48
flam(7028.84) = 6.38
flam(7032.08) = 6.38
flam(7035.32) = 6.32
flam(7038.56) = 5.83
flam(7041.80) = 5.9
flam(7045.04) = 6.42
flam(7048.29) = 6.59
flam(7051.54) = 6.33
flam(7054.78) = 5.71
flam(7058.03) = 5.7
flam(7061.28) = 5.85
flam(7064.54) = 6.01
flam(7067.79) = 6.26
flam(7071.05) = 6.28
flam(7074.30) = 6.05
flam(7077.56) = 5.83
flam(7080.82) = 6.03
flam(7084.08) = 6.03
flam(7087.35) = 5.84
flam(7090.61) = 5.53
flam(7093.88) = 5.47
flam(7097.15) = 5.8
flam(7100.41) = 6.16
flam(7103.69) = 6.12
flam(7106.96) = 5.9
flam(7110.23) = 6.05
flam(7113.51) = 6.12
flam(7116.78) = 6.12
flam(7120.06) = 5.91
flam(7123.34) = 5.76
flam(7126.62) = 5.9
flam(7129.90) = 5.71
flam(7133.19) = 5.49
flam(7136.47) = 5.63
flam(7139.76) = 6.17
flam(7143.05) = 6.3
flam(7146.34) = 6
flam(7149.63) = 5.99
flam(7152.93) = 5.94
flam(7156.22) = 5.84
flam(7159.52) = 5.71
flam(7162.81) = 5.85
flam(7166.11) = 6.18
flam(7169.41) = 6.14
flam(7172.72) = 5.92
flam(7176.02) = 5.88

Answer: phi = 0.023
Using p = 5.87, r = 6.08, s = 6.31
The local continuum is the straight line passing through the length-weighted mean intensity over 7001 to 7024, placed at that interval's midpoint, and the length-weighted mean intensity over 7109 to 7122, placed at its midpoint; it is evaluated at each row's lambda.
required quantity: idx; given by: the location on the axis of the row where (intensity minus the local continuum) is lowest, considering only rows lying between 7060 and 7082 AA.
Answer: 7061.28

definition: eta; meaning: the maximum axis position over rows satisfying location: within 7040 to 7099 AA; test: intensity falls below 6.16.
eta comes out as 7097.15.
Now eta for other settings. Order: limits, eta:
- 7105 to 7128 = 7126.62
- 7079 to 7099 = 7097.15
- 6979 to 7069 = 7064.54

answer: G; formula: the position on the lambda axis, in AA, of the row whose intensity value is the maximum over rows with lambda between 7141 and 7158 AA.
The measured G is 7143.05 AA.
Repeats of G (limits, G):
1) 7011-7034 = 7025.60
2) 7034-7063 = 7048.29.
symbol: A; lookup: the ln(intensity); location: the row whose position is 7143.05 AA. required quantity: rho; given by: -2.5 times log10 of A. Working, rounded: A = 1.841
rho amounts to -0.662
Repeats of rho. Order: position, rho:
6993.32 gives -0.686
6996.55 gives -0.668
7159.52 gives -0.603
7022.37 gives -0.677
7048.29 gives -0.689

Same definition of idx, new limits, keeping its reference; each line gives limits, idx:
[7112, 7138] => 7133.19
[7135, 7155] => 7136.47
